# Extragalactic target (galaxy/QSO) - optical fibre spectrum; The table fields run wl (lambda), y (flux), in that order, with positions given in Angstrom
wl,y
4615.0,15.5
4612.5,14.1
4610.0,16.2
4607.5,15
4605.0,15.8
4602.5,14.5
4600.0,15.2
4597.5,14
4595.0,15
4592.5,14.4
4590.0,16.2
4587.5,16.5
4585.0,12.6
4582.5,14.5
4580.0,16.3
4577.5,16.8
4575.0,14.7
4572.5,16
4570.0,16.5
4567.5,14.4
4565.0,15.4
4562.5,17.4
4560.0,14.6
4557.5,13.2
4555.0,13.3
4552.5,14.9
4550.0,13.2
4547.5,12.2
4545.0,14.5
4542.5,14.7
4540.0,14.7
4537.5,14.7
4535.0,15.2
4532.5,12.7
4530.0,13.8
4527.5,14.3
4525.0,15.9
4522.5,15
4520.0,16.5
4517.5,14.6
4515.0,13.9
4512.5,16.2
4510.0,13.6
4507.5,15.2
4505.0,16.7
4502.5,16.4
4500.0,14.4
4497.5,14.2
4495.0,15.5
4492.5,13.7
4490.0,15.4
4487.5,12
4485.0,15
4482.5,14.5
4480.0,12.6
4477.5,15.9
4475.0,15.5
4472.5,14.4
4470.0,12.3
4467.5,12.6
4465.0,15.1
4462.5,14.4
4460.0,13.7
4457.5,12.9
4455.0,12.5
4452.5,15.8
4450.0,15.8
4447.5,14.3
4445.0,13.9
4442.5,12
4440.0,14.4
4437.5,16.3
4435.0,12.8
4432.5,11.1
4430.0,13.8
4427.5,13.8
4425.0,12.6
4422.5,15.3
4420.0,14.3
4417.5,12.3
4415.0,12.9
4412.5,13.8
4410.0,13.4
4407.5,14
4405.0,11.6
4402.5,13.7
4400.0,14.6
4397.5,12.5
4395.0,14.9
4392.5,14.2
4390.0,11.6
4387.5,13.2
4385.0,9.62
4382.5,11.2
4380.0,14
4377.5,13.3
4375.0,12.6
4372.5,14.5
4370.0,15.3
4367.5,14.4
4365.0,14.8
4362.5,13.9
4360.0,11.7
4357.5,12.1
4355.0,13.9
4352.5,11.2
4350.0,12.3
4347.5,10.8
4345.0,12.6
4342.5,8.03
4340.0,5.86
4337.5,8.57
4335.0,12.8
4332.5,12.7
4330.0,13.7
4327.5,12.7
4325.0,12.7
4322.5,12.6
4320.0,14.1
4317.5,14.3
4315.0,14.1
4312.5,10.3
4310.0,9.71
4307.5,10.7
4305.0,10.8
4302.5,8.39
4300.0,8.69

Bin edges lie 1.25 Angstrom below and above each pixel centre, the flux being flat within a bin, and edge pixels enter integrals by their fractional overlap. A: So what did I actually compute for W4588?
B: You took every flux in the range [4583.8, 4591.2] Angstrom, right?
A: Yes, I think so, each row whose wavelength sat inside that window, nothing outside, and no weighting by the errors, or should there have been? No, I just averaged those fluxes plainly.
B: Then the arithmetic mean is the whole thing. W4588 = 15.1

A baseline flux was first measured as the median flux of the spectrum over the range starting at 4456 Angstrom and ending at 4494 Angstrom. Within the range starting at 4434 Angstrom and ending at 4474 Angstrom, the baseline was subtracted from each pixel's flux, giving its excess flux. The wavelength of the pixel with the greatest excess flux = 4437.5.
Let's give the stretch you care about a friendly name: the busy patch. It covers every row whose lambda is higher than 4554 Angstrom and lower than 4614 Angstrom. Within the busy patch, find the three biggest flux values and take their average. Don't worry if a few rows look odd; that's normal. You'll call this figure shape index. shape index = 16.9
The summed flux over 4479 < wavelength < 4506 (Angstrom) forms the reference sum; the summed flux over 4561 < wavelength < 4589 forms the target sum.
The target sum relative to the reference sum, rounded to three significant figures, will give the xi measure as 1.07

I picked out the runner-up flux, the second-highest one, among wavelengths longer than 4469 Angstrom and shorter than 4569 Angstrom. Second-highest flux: 16.7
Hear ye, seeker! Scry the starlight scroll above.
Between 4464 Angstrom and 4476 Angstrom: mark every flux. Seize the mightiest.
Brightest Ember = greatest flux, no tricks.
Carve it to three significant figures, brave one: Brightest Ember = 15.5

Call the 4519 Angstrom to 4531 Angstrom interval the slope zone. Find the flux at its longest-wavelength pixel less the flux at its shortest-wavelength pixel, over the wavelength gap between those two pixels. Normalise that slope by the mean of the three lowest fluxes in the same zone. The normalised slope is -0.019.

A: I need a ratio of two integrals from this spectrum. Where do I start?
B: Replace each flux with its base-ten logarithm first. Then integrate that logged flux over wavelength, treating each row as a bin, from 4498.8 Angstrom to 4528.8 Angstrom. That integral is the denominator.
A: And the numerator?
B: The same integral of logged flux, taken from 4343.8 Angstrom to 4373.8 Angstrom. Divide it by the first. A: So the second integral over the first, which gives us 0.944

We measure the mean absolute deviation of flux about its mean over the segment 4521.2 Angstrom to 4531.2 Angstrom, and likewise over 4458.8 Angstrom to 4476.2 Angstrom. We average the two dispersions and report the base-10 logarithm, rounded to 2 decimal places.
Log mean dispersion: -0.08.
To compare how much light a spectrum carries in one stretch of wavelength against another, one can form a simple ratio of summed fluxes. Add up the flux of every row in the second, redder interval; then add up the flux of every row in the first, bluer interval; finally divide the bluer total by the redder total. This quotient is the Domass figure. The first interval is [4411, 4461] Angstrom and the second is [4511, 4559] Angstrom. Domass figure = 1.0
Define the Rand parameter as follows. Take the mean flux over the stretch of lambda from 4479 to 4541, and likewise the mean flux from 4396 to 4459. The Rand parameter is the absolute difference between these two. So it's 1.05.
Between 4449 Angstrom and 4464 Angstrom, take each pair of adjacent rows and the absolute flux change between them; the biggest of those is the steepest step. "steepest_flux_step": 3.30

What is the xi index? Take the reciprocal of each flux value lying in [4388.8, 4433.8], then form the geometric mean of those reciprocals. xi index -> 0.075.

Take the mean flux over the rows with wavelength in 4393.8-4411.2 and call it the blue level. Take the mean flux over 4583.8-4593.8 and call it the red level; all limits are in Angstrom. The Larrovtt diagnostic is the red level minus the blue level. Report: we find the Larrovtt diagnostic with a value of 1.4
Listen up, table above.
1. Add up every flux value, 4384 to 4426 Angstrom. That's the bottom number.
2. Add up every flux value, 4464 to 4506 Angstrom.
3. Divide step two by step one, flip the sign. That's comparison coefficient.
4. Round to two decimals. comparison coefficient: -1.10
